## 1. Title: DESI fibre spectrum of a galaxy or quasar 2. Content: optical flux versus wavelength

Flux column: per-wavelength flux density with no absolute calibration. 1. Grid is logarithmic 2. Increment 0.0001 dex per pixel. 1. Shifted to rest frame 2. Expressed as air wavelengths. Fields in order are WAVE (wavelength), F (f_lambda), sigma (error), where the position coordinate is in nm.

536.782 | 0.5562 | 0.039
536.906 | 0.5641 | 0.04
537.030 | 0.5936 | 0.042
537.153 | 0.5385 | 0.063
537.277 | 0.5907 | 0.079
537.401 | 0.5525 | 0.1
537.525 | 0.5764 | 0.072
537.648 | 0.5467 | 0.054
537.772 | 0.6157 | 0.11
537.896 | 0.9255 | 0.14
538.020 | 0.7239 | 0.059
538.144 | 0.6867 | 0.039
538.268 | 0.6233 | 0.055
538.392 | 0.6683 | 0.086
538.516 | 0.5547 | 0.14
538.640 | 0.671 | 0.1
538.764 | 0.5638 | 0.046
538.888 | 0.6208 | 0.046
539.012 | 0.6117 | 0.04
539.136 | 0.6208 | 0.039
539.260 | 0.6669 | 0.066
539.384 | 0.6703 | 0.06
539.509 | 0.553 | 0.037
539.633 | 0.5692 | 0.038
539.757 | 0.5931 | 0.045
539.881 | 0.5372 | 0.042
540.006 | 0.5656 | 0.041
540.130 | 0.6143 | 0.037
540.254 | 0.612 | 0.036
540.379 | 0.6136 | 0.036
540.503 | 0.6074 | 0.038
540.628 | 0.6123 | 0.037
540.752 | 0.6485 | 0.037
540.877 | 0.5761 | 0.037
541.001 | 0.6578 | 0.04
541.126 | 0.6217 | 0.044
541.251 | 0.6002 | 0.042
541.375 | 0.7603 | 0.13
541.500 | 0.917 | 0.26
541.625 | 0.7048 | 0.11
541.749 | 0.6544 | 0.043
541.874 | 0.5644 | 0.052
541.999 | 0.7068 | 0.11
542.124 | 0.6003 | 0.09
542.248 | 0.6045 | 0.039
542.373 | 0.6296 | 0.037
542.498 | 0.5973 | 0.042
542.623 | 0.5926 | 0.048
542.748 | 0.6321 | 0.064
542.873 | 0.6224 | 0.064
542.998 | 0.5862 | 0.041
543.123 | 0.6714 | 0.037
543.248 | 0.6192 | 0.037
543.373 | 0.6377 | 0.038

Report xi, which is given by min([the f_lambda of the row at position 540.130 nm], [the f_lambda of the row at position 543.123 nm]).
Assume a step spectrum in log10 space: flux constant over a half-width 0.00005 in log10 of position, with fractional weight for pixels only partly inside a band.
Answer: 0.61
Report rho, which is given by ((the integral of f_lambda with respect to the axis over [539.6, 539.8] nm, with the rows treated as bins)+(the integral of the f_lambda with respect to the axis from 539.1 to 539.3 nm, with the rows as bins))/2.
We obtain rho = 0.123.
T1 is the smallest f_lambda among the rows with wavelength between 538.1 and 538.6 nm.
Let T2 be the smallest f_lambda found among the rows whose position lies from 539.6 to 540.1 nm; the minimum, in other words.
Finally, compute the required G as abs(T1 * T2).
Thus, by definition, 0.298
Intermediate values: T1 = 0.5547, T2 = 0.5372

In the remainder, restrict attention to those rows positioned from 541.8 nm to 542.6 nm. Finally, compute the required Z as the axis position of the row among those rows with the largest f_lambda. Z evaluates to 541.999 nm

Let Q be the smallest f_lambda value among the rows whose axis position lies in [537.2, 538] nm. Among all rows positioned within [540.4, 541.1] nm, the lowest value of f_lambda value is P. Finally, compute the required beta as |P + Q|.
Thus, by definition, 1.12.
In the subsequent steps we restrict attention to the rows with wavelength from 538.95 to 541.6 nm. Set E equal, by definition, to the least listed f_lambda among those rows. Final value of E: 0.5372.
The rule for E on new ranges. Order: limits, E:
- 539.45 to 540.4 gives 0.5372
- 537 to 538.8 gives 0.5385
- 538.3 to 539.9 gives 0.5372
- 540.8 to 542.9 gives 0.5644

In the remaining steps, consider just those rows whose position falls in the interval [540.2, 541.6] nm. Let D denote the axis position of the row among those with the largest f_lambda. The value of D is 541.500 nm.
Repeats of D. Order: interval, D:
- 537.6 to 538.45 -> 537.896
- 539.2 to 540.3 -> 539.384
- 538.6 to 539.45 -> 538.640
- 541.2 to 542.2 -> 541.500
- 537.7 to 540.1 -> 537.896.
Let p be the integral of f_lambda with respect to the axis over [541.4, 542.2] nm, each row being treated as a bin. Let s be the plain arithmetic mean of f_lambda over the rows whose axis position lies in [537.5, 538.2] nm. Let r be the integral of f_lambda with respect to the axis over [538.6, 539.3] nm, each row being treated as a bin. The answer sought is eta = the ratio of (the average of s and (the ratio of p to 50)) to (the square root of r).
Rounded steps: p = 0.55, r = 0.436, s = 0.679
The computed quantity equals 0.52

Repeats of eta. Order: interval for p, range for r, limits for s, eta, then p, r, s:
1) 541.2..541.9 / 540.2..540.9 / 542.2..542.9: 0.48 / 0.50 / 0.429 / 0.613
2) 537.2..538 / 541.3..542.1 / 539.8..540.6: 0.40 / 0.51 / 0.568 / 0.592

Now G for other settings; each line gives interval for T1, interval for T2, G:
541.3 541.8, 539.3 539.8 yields 0.362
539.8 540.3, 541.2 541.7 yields 0.322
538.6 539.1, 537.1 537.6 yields 0.304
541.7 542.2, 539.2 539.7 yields 0.312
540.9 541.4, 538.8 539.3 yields 0.367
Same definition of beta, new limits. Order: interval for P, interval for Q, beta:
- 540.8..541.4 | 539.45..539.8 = 1.13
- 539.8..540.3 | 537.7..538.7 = 1.09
